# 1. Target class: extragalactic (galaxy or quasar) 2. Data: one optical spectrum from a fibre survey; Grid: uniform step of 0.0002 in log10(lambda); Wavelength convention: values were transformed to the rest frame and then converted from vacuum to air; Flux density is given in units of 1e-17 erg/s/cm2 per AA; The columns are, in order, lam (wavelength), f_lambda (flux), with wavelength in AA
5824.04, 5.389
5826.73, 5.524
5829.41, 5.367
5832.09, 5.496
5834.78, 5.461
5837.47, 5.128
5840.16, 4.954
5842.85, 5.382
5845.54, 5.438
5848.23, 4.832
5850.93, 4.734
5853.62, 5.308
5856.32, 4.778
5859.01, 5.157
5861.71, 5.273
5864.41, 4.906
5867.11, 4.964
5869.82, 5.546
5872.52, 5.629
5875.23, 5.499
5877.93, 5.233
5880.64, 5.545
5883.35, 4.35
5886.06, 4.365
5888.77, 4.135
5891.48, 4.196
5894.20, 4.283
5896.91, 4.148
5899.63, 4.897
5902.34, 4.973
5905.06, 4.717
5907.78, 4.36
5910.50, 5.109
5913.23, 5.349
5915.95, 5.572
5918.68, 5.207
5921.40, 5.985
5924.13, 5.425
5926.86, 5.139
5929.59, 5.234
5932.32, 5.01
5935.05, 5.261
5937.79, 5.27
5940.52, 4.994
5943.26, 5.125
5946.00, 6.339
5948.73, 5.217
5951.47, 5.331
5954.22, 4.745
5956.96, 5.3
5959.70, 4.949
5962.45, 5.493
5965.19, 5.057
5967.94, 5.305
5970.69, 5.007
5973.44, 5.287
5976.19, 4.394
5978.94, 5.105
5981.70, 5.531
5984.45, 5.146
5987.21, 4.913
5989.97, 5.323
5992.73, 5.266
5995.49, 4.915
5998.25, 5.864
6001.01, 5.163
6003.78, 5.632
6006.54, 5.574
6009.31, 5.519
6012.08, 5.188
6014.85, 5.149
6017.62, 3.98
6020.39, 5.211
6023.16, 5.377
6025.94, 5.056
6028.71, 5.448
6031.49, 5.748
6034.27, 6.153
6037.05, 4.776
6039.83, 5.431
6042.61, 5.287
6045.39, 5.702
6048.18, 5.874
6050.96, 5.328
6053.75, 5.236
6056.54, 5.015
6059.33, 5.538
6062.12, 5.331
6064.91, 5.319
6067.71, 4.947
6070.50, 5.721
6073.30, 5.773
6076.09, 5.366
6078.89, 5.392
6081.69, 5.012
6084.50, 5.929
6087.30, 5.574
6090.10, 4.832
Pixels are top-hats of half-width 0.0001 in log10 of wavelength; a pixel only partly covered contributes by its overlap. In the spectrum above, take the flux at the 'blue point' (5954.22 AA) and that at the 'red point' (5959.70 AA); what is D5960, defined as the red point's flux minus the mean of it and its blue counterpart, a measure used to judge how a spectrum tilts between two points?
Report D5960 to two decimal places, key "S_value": 0.10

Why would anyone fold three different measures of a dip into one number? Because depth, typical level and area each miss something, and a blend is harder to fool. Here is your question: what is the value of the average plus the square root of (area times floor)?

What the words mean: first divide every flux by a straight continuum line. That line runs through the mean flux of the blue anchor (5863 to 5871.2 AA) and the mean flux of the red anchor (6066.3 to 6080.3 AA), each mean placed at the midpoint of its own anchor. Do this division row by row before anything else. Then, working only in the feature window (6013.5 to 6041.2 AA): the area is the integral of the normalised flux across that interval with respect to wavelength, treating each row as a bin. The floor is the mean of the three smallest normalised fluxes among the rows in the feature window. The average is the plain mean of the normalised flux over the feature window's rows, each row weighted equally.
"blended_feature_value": 5.8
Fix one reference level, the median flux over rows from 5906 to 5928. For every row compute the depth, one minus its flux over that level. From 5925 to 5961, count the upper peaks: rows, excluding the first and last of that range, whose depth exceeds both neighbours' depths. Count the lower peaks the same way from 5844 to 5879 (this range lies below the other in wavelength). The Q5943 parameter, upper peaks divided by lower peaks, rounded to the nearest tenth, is 1.3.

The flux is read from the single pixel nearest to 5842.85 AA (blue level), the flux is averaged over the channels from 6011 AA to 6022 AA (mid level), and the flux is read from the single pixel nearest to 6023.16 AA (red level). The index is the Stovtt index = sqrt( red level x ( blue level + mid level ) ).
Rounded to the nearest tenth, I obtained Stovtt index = 7.4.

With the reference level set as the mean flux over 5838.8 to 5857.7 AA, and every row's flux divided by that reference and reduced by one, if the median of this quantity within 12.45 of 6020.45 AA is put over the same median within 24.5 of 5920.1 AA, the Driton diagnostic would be 2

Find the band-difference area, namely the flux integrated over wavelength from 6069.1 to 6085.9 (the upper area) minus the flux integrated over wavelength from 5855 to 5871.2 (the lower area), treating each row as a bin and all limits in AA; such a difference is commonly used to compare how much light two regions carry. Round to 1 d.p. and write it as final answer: 10.2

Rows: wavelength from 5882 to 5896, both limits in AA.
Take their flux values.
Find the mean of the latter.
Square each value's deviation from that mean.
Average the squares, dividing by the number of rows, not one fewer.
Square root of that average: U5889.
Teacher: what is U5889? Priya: 0.09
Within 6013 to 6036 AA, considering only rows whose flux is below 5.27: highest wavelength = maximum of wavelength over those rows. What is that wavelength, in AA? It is 6025.94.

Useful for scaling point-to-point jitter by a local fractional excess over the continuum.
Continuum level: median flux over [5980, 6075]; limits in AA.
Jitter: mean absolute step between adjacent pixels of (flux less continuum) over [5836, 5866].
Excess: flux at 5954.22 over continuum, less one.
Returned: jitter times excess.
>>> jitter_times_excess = -0.036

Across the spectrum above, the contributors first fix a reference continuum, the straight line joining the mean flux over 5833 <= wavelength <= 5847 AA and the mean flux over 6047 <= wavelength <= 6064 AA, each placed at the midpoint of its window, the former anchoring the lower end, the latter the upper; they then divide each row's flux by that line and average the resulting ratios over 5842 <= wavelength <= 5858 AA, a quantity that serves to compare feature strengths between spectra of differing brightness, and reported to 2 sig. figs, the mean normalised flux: 0.96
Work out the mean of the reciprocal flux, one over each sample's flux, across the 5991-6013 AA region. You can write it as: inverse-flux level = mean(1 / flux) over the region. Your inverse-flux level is 0.186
